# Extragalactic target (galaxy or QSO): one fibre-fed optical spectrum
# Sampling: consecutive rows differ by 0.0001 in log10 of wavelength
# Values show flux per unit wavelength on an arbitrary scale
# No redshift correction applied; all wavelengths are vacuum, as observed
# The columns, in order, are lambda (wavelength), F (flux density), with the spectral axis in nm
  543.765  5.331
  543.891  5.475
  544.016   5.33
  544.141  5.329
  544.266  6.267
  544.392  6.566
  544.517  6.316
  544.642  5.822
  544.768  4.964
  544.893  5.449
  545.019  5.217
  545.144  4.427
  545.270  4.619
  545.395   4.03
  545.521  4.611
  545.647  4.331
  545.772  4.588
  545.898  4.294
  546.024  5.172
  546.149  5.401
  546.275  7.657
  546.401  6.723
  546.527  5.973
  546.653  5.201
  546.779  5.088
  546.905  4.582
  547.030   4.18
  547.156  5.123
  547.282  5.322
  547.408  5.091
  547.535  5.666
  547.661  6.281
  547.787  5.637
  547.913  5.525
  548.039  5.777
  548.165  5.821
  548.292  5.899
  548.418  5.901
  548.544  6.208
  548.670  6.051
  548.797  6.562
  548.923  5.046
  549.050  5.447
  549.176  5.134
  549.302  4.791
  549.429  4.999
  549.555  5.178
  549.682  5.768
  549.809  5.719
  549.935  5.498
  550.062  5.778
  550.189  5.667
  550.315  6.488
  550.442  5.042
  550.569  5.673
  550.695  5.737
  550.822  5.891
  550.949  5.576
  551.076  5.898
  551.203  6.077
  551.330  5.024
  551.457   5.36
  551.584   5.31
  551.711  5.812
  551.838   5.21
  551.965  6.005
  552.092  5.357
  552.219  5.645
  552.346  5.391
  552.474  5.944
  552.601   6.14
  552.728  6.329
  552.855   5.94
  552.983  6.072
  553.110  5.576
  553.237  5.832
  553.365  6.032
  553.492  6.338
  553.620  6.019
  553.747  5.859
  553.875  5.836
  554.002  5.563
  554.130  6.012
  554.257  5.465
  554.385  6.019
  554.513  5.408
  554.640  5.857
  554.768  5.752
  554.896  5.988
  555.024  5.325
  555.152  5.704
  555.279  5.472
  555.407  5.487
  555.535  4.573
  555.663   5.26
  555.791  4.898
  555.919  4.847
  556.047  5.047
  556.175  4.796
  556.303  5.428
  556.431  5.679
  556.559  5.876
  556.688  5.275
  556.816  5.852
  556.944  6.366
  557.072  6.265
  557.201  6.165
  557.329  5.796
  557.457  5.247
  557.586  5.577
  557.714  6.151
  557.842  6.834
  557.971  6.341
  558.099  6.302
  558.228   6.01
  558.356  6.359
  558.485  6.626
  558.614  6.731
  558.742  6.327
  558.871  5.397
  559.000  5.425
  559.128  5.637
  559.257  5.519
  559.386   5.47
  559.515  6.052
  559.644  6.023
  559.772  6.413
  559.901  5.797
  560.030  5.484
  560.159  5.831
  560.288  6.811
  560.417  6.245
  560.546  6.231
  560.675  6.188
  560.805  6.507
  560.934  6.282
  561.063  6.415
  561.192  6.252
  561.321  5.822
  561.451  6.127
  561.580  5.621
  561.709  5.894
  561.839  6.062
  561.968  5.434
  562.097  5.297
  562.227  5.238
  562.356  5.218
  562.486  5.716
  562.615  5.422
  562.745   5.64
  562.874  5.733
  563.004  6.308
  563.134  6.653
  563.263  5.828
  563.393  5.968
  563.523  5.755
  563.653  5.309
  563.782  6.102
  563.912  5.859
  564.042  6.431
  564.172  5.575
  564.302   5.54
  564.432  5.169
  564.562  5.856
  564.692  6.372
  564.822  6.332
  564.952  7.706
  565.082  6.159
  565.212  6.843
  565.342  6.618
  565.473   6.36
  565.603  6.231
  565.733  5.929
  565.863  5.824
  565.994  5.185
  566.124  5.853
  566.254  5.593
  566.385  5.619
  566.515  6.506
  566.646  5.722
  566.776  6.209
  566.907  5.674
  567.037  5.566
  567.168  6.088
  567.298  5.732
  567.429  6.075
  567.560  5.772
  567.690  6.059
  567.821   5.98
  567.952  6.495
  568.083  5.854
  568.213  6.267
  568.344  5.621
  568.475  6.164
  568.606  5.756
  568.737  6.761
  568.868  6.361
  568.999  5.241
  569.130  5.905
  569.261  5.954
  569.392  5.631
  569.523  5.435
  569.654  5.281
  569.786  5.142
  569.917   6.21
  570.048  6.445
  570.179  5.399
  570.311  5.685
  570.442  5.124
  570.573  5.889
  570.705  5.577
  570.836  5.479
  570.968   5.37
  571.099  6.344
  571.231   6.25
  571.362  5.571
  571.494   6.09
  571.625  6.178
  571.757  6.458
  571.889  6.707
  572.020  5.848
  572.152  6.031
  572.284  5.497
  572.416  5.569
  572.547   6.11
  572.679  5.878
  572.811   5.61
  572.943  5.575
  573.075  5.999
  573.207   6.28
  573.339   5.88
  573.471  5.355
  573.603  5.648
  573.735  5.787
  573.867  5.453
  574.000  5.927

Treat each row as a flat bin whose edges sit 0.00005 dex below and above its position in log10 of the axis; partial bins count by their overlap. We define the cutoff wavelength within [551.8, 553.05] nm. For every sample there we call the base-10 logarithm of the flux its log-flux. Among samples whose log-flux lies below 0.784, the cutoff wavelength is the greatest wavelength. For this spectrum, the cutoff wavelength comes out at 552.983 nm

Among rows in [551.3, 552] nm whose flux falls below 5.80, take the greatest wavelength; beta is 551.838 nm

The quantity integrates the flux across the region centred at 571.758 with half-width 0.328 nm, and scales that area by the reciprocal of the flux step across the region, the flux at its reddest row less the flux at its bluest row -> -17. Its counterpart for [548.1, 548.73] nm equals 16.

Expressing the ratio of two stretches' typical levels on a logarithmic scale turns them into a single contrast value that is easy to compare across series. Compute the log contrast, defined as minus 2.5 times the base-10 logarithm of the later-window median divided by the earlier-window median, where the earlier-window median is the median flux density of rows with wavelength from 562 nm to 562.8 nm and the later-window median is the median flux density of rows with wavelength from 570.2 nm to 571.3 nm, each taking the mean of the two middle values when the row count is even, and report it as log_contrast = -0.054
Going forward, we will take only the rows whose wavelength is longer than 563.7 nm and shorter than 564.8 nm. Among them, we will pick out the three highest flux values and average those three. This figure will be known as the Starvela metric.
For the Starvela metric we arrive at 6.3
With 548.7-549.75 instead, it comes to 5.9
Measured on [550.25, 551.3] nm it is 6.2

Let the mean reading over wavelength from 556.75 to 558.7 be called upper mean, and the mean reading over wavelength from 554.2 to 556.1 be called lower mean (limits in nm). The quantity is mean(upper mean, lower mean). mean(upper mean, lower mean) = 5.79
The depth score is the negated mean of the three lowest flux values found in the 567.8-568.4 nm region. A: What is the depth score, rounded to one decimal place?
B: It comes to -5.8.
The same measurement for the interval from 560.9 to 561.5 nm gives -6.1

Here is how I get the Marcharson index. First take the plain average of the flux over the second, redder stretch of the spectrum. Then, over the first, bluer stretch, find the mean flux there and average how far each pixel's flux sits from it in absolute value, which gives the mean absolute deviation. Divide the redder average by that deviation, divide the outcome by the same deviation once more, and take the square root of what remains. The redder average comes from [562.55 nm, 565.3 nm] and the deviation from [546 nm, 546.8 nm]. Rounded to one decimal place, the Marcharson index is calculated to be 3.2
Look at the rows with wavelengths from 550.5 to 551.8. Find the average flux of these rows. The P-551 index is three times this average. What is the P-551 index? 16.9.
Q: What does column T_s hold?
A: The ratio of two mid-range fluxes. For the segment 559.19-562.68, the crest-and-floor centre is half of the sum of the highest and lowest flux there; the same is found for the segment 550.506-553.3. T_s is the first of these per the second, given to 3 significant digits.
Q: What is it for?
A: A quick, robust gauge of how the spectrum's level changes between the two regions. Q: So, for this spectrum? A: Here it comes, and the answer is 1.06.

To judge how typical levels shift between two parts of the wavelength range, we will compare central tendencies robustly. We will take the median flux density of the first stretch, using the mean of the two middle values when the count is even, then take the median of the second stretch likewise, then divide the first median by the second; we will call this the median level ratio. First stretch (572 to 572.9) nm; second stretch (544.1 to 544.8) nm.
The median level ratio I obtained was 0.97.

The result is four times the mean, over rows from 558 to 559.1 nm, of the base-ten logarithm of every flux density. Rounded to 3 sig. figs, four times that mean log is 3.15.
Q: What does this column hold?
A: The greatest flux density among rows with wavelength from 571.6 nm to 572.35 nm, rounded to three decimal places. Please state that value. 6.707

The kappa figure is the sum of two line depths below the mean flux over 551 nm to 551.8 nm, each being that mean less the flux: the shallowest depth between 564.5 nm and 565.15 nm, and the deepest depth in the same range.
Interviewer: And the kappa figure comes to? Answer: -2.4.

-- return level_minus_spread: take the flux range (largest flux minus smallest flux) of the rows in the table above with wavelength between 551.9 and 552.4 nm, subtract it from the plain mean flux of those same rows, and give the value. 5.0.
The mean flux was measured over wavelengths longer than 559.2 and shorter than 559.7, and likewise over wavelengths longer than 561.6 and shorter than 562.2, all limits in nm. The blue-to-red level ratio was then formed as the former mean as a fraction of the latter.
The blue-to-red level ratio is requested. 1.02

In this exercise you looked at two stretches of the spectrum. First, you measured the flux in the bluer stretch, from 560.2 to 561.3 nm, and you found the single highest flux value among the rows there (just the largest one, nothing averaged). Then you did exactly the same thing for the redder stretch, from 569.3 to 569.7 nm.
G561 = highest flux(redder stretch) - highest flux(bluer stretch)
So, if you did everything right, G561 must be -1.2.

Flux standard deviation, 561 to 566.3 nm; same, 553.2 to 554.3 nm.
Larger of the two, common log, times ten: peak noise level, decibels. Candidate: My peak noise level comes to -2.9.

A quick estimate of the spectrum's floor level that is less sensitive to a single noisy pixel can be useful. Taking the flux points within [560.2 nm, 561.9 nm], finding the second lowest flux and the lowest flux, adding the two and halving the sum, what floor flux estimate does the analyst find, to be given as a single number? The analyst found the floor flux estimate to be 5.7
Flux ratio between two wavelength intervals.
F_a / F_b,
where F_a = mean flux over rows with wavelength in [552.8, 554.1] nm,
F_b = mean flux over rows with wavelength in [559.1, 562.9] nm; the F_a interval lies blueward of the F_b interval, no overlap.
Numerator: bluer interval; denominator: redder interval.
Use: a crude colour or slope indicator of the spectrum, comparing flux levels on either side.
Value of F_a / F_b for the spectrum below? 1.00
